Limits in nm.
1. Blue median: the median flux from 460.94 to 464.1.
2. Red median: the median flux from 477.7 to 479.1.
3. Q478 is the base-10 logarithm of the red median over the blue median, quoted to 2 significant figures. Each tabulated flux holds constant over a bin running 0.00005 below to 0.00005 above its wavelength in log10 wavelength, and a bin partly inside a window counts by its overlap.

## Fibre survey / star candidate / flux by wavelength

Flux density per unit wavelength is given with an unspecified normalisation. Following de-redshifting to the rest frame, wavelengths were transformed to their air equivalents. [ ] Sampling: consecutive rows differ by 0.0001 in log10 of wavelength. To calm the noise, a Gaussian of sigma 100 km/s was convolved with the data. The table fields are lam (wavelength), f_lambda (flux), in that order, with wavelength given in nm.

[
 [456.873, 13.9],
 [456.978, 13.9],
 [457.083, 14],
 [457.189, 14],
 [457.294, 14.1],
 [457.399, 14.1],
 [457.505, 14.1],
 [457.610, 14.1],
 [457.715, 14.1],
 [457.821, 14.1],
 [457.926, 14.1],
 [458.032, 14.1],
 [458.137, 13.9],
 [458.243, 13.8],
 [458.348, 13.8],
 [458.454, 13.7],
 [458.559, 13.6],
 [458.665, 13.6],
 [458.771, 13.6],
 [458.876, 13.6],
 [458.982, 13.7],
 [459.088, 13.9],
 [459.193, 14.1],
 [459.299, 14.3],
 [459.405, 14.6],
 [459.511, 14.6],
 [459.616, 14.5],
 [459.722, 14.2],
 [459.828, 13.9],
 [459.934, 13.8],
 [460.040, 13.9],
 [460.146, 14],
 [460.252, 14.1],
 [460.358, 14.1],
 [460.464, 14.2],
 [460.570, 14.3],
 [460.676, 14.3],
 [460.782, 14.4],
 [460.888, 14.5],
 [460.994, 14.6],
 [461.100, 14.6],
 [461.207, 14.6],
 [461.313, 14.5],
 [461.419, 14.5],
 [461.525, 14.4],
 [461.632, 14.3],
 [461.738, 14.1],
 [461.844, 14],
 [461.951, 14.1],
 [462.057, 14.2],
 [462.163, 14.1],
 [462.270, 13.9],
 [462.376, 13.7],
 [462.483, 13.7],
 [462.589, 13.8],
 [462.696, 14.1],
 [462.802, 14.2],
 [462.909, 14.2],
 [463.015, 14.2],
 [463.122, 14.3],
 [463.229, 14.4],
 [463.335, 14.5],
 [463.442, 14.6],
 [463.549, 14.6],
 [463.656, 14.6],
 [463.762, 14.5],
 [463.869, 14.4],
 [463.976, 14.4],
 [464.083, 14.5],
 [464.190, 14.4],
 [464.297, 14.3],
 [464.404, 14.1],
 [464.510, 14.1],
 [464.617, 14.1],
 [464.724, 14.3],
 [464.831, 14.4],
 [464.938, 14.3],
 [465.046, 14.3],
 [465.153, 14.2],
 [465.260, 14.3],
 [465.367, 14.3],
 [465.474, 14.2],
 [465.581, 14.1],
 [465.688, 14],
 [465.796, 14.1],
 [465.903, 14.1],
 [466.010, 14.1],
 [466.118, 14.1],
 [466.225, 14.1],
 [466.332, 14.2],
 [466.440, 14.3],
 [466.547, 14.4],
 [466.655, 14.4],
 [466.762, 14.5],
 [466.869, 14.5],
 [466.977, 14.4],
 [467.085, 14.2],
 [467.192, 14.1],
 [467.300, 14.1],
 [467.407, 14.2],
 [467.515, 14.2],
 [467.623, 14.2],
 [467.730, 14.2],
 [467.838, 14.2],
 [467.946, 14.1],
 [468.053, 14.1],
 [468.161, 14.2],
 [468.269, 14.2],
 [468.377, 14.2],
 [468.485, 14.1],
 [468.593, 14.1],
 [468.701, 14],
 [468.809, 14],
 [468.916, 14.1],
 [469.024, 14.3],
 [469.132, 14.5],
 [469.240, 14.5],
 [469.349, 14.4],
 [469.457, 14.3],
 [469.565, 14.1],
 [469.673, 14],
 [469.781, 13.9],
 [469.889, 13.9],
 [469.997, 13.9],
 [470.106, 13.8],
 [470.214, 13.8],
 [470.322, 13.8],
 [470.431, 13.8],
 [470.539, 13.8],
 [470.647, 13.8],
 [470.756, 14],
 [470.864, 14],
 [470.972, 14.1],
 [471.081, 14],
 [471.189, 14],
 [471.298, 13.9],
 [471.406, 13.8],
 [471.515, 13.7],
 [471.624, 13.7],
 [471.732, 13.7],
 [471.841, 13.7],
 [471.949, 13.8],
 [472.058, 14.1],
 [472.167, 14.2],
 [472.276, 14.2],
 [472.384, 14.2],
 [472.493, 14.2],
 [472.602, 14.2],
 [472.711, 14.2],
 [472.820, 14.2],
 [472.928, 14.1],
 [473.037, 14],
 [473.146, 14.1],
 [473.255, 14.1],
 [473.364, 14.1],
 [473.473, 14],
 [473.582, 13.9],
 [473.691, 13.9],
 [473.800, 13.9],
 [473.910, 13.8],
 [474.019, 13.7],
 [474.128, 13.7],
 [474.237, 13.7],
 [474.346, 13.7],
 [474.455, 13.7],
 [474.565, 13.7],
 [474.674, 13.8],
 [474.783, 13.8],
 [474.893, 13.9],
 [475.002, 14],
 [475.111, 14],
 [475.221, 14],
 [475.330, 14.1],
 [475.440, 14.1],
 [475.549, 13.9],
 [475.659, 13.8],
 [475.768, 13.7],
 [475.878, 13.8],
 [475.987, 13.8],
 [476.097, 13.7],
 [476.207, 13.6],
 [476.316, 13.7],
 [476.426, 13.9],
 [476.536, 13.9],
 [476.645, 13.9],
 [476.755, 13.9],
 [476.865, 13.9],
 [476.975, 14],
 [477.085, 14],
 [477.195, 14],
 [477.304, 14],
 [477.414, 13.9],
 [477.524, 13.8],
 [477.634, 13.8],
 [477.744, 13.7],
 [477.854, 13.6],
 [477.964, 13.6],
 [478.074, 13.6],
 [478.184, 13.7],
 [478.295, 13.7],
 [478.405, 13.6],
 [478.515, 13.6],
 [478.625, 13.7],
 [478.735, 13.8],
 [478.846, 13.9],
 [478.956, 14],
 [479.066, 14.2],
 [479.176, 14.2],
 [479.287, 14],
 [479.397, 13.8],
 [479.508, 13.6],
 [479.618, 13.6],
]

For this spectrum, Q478 -0.020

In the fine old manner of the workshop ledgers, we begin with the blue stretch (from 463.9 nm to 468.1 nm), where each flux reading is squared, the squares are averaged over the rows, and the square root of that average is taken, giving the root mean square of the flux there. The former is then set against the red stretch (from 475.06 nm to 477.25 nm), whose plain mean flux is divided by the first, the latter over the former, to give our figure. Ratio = 0.98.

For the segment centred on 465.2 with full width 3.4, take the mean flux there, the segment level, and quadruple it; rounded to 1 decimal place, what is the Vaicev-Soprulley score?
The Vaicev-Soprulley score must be 57.2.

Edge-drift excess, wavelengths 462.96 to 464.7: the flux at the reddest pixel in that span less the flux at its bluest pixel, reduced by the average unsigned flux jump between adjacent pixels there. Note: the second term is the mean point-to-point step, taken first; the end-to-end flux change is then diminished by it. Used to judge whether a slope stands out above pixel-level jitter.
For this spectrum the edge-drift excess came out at -0.17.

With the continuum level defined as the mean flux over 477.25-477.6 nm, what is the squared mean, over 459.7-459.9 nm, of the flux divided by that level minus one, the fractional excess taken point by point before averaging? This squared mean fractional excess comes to 0.0001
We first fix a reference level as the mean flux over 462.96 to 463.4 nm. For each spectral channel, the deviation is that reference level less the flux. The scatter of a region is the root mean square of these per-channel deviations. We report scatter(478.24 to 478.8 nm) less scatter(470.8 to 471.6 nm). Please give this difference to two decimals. 0.23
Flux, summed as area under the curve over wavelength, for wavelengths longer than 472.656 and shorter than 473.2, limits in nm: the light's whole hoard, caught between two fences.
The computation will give 7.69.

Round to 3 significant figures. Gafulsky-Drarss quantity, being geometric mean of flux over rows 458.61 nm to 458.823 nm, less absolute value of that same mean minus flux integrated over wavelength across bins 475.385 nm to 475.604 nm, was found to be 3.07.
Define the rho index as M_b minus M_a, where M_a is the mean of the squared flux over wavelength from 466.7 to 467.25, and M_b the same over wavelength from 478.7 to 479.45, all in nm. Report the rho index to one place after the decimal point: -10.0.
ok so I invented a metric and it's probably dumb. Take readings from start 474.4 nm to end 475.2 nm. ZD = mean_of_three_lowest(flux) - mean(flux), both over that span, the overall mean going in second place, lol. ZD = -0.11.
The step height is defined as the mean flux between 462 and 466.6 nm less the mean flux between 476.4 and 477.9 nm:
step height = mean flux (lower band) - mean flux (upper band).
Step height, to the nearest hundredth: 0.35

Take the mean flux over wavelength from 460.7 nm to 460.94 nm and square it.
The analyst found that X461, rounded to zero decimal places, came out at 209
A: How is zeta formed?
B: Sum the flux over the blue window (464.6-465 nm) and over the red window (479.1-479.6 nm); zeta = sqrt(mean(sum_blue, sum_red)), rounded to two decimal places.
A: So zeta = 7.51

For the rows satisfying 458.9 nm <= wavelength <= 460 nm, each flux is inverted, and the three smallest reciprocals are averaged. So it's 0.0687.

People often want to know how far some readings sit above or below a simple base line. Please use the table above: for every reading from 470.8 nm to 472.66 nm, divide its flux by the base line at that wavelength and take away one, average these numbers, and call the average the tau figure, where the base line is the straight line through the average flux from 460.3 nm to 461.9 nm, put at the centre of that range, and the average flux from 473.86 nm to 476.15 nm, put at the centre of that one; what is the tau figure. 0.0012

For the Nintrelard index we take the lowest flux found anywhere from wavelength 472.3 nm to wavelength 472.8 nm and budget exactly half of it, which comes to 7.10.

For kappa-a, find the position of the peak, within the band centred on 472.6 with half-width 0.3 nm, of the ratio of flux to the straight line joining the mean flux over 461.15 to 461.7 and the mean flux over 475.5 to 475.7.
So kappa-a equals 472.820 nm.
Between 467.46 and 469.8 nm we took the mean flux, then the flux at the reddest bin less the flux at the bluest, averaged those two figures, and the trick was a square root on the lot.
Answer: 2.63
